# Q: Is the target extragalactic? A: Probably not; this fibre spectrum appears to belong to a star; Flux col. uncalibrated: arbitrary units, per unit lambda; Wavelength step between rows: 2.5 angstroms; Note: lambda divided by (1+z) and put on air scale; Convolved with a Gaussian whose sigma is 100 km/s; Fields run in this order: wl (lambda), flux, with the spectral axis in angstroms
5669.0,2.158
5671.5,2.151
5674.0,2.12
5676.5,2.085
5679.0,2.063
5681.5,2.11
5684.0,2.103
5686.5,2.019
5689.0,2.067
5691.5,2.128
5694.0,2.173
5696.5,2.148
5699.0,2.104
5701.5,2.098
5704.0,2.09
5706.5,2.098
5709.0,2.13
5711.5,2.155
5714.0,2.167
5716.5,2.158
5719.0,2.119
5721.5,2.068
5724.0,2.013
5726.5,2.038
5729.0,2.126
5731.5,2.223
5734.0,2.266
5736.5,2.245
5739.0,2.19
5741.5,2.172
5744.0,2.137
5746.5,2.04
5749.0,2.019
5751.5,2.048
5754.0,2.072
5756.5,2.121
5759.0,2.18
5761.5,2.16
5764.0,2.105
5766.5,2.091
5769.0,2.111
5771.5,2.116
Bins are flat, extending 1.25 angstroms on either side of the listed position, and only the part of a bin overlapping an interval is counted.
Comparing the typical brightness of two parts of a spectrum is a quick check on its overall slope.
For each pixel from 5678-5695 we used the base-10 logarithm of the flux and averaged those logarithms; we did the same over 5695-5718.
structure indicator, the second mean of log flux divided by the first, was 1.02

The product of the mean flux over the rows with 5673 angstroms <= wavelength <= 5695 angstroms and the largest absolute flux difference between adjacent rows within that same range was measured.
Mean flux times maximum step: 0.176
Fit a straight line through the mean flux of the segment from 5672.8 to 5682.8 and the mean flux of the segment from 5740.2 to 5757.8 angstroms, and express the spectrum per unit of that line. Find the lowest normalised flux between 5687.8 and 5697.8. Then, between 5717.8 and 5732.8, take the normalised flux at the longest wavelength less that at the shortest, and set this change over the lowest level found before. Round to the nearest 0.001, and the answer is 0.051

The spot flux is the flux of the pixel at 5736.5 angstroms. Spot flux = 2.245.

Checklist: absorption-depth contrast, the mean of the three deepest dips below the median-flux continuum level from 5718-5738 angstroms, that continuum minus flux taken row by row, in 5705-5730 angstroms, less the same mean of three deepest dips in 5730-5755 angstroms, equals 0.00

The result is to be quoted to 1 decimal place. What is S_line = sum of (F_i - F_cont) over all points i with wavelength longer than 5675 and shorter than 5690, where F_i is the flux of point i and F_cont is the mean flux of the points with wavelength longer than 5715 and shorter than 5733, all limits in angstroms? -0.2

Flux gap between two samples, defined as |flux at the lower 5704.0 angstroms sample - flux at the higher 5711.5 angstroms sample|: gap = 0.065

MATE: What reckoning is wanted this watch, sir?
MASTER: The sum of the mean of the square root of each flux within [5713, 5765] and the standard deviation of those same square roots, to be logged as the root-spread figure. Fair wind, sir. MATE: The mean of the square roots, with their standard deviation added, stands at 1.48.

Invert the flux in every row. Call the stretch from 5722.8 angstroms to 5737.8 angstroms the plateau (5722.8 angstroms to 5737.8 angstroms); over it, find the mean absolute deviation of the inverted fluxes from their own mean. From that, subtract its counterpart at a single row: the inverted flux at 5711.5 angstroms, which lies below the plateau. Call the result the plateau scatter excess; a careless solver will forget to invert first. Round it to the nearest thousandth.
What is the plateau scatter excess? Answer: -0.444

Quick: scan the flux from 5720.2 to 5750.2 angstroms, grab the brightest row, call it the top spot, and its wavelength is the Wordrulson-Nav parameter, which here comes 5734.0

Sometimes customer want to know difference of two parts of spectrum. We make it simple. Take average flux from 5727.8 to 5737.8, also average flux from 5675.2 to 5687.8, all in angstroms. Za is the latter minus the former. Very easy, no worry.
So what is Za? -0.14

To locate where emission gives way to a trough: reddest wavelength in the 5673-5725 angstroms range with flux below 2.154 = 5724.0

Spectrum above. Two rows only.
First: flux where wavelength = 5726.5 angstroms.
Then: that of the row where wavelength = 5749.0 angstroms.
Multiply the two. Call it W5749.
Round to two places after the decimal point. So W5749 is 4.11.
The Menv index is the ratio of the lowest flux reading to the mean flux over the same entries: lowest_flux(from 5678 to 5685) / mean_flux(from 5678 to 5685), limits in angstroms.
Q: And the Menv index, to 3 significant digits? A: 0.986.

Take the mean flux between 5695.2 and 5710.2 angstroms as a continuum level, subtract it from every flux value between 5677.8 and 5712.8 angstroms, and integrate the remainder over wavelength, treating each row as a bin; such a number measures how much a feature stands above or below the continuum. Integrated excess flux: -0.18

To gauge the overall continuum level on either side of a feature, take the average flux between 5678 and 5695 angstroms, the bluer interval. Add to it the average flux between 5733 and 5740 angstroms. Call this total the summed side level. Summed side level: 4.33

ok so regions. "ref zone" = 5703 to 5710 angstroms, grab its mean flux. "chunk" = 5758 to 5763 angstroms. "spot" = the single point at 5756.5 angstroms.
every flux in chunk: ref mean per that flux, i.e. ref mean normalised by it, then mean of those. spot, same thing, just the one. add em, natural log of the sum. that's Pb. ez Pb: 0.675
